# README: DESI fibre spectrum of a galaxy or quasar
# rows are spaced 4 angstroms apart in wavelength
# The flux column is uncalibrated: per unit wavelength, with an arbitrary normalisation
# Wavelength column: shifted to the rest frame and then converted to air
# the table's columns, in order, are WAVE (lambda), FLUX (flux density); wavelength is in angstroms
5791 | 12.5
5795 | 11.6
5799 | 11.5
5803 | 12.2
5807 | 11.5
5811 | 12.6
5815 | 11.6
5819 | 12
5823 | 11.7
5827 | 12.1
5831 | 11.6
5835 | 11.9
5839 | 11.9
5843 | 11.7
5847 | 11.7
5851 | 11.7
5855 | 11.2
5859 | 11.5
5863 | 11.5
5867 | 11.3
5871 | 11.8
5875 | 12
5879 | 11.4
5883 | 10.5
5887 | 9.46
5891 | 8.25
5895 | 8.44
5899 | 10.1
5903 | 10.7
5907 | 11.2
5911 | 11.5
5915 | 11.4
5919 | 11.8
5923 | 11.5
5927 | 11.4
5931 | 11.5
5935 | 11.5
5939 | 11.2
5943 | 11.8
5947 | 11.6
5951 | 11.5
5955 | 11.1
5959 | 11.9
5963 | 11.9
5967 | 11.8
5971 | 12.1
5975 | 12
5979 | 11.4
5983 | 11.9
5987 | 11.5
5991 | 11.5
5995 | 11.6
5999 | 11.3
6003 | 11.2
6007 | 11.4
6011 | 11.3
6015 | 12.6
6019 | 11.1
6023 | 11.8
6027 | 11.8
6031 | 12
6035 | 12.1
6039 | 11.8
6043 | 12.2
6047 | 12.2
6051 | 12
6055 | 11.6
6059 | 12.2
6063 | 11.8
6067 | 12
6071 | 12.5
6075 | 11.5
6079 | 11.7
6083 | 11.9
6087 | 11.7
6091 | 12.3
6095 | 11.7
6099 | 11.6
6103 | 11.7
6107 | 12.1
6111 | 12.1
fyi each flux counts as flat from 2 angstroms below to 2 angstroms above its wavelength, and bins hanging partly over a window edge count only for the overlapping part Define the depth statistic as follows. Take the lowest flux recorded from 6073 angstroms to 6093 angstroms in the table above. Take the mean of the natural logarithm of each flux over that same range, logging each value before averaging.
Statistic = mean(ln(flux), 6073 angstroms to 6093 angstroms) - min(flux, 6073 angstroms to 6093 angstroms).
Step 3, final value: -9.0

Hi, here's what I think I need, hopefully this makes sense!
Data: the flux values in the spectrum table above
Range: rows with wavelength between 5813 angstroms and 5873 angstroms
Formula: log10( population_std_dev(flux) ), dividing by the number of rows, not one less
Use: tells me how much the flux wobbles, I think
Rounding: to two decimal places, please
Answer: -0.62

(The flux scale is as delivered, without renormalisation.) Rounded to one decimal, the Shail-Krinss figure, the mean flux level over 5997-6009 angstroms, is 11.3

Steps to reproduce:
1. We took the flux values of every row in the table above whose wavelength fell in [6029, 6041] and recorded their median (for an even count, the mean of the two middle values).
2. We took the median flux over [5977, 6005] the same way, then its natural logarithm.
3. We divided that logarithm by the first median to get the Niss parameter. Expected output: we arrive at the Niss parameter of 0.204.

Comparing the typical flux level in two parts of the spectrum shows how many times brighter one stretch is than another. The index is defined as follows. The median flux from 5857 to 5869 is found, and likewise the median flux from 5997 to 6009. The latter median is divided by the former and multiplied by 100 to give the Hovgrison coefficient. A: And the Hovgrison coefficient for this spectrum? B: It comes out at 98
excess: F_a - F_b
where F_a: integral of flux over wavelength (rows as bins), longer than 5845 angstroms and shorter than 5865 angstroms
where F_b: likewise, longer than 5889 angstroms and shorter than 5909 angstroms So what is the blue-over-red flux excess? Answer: 36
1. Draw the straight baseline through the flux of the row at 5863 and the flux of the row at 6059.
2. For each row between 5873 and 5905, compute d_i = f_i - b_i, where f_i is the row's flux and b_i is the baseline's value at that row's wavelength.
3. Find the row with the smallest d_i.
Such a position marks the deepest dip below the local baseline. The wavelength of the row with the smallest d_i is 5891 angstroms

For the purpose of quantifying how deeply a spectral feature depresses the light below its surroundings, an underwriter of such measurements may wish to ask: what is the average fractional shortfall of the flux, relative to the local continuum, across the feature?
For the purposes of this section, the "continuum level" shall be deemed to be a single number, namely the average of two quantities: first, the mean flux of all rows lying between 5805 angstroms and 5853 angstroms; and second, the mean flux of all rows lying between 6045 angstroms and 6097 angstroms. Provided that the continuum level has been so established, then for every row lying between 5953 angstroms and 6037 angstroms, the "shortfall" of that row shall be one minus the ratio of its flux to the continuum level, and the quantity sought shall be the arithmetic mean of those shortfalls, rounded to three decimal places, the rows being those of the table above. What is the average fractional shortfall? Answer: 0.017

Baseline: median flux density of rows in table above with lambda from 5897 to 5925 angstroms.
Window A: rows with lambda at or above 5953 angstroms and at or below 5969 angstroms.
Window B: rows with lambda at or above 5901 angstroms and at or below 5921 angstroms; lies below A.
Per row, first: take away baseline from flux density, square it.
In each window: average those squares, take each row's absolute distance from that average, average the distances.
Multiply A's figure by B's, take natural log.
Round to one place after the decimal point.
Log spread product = -4.7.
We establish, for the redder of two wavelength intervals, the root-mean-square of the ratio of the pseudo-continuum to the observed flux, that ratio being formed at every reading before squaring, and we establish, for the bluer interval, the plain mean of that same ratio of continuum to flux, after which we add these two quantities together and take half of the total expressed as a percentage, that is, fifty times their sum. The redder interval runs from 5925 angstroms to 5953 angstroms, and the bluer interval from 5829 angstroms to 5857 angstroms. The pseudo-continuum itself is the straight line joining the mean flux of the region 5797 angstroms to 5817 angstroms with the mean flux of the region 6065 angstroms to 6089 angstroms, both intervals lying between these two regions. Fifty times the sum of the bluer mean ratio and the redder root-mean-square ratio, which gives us 103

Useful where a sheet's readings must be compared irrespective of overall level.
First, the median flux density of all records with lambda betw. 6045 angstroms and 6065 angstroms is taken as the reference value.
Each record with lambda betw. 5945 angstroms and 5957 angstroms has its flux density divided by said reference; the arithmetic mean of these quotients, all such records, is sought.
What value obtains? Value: 0.95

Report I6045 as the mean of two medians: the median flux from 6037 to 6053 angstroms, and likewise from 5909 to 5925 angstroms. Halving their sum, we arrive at 11.8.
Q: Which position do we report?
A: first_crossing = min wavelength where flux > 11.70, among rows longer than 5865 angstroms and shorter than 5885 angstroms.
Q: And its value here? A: 5871 angstroms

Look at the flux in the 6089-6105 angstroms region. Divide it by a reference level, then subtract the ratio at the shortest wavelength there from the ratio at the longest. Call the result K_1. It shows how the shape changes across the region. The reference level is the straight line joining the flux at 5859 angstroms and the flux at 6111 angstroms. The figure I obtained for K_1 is -0.052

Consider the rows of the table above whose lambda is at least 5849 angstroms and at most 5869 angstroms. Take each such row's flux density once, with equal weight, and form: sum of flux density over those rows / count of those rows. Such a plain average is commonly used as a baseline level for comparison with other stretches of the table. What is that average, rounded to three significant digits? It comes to 11.4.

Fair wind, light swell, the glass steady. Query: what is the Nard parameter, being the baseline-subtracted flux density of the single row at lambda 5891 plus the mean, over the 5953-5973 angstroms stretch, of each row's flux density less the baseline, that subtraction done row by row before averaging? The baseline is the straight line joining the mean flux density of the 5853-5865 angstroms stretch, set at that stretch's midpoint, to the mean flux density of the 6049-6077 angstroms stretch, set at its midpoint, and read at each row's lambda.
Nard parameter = -3.2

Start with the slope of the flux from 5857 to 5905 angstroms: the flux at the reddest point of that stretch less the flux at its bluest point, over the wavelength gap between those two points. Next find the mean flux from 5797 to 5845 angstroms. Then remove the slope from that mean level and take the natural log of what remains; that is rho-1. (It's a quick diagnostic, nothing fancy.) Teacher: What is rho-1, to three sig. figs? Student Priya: 2.47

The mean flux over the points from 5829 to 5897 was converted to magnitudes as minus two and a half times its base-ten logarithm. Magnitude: -2.61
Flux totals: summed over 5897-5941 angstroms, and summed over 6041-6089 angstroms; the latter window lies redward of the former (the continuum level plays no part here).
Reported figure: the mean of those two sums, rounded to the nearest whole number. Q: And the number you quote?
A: 134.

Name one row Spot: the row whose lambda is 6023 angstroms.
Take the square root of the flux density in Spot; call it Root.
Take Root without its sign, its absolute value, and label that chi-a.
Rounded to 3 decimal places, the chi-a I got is 3.435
